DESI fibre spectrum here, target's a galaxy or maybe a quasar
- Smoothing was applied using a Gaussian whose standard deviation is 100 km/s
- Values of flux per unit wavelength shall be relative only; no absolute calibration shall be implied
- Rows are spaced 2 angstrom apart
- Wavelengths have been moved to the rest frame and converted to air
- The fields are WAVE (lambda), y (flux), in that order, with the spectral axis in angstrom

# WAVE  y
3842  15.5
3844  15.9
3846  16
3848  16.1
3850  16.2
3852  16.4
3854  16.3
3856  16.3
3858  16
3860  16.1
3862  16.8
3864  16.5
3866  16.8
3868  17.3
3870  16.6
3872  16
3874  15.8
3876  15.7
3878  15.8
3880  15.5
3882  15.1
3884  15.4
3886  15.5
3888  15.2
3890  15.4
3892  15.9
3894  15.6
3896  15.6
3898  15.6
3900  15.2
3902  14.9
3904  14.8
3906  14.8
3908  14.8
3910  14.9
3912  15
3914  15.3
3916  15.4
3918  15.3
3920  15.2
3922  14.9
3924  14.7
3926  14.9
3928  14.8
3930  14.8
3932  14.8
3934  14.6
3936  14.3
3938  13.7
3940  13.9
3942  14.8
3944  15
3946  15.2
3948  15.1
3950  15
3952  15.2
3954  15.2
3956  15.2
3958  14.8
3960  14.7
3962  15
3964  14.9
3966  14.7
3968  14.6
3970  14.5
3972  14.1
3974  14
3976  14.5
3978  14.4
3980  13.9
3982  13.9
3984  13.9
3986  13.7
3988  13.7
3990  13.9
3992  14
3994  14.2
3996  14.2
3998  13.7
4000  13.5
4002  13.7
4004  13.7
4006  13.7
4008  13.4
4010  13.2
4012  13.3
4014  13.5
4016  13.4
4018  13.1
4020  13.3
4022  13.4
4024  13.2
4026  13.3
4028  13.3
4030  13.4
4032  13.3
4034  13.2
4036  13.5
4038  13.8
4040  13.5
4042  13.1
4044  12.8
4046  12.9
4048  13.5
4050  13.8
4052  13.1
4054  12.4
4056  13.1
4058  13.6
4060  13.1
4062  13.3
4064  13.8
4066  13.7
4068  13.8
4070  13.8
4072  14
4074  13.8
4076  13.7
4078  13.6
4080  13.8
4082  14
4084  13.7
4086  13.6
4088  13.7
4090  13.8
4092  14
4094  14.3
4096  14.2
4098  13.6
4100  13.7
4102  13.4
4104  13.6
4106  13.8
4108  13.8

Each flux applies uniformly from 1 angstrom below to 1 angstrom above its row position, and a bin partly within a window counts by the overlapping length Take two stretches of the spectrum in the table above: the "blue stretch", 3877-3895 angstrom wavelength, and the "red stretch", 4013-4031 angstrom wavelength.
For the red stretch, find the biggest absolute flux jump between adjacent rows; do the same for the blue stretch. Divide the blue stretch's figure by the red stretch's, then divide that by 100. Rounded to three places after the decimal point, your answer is 0.017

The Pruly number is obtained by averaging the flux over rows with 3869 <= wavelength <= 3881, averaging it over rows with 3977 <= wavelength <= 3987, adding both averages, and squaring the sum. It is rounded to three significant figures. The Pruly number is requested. 892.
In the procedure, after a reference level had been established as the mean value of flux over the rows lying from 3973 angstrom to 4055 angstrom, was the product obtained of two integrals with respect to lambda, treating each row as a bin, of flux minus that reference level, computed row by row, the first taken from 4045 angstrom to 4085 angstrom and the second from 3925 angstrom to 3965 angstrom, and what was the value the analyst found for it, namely -38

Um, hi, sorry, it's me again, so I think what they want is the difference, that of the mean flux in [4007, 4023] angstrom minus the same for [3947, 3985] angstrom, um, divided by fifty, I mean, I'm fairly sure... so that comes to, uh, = -0.026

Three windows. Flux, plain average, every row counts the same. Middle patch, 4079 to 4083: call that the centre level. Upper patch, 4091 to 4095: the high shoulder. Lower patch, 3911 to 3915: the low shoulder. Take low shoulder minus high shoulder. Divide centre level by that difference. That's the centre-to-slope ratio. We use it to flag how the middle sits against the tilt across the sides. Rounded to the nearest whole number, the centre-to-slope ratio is 14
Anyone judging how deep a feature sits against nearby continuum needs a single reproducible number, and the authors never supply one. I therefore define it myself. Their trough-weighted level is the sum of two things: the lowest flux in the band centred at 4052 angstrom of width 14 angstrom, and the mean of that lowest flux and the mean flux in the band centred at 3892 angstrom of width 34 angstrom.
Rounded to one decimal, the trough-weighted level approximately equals 26.3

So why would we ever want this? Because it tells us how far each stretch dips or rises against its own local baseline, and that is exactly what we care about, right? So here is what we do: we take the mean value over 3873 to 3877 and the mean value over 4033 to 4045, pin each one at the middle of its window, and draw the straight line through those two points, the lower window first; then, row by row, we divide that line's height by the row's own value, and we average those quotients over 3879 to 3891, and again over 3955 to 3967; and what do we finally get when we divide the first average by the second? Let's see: 1.05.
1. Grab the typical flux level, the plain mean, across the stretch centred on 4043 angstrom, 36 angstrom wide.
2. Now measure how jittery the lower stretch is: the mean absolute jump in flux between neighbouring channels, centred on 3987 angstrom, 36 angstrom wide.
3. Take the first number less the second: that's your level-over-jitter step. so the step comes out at 13.1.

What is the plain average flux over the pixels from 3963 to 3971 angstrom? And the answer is 14.7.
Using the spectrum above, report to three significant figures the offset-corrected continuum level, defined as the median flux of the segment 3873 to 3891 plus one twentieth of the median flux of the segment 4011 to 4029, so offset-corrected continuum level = 16.2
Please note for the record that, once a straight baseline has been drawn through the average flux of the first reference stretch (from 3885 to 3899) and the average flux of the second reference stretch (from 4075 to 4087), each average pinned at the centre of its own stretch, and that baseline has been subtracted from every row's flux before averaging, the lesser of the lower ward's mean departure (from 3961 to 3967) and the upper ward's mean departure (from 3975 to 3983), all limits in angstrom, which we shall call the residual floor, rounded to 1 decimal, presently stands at -0.5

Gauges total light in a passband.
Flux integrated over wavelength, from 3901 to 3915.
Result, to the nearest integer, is 209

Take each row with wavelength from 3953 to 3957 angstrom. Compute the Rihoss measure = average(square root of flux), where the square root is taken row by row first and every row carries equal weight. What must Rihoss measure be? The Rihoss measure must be 3.90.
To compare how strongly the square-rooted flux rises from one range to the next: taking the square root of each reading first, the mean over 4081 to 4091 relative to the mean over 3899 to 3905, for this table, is 0.96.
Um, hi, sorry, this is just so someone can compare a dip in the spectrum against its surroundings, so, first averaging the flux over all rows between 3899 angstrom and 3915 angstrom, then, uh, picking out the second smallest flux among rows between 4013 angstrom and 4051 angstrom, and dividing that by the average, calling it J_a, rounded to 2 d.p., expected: 0.86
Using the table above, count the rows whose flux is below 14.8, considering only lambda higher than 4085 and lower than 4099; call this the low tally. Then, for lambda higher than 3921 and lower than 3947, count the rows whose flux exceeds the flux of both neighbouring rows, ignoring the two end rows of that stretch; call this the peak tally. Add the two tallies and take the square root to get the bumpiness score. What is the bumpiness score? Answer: 3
